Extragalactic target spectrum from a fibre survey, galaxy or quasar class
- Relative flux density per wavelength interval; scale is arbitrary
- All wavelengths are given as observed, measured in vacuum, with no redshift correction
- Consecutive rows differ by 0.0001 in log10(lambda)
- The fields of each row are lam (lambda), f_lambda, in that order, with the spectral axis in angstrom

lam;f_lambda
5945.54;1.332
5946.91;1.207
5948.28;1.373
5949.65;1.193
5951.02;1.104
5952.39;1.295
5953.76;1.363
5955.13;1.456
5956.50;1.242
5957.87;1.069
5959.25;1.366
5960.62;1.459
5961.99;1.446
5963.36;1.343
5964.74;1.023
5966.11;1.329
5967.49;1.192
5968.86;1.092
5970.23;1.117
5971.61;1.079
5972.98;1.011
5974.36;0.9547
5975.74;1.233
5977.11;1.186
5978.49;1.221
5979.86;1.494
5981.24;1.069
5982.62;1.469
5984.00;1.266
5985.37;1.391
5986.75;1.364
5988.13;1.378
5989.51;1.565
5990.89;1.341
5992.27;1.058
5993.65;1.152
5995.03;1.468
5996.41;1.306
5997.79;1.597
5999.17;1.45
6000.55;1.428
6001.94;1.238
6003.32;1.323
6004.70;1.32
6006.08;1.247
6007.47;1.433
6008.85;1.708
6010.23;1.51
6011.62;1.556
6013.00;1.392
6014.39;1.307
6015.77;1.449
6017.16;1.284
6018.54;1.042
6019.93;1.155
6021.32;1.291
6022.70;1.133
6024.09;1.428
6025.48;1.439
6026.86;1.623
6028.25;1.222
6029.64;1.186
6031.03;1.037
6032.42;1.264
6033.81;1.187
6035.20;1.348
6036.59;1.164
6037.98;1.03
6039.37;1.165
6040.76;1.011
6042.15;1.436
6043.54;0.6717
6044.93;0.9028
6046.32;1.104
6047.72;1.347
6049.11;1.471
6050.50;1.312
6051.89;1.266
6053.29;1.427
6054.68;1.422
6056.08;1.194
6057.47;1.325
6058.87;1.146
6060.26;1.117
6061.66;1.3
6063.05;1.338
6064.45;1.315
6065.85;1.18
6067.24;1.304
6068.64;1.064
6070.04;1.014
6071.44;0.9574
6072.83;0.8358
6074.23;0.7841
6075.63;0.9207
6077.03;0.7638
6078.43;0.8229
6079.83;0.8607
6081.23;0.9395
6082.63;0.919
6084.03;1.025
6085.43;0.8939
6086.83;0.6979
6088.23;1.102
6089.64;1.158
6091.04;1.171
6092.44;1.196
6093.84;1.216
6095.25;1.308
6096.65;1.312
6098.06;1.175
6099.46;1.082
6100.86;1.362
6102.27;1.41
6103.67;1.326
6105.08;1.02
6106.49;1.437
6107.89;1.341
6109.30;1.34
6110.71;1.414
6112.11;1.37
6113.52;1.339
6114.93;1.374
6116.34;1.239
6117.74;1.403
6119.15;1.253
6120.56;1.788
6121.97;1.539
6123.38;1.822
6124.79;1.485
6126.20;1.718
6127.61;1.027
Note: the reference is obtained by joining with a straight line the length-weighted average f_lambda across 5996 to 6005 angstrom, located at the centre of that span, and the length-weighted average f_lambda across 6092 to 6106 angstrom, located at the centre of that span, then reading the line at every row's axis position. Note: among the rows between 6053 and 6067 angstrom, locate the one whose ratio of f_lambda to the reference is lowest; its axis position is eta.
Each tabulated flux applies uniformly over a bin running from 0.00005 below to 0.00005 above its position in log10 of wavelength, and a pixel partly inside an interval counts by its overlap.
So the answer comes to 6060.26 angstrom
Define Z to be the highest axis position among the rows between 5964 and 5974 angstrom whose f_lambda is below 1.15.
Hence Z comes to 5972.98 angstrom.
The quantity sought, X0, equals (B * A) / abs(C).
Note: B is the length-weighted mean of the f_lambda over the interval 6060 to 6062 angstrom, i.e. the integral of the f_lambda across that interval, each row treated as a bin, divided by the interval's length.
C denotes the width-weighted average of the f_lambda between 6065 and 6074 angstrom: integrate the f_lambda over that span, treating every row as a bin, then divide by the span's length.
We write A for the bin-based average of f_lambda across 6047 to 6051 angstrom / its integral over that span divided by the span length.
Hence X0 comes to 1.6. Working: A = 1.38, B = 1.21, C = 1.0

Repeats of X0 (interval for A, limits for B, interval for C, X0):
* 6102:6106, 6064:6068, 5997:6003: 1.1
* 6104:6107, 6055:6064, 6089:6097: 1.2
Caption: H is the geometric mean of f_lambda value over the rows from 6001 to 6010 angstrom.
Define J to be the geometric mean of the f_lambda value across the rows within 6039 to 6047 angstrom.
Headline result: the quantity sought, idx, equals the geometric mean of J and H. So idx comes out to 1.18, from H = 1.37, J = 1.02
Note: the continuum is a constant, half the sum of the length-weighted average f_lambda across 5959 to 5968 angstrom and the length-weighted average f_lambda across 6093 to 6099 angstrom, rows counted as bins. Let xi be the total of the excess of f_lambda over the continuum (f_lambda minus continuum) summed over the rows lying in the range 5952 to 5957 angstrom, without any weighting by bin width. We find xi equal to 0.3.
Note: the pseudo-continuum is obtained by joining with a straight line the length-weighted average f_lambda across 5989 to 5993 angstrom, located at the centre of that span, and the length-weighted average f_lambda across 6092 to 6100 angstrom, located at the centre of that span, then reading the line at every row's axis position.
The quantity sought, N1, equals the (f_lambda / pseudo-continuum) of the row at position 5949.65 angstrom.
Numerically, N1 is 0.888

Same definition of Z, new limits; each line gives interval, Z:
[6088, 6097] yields 6088.23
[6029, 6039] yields 6037.98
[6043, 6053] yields 6046.32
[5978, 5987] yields 5981.24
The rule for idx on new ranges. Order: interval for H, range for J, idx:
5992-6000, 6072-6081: 1.05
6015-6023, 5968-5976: 1.15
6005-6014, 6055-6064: 1.35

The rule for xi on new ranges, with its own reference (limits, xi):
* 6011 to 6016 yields 0.6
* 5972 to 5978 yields -0.7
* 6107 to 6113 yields 0.4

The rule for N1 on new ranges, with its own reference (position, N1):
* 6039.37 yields 0.920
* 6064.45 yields 1.056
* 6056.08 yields 0.953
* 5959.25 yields 1.023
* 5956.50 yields 0.928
